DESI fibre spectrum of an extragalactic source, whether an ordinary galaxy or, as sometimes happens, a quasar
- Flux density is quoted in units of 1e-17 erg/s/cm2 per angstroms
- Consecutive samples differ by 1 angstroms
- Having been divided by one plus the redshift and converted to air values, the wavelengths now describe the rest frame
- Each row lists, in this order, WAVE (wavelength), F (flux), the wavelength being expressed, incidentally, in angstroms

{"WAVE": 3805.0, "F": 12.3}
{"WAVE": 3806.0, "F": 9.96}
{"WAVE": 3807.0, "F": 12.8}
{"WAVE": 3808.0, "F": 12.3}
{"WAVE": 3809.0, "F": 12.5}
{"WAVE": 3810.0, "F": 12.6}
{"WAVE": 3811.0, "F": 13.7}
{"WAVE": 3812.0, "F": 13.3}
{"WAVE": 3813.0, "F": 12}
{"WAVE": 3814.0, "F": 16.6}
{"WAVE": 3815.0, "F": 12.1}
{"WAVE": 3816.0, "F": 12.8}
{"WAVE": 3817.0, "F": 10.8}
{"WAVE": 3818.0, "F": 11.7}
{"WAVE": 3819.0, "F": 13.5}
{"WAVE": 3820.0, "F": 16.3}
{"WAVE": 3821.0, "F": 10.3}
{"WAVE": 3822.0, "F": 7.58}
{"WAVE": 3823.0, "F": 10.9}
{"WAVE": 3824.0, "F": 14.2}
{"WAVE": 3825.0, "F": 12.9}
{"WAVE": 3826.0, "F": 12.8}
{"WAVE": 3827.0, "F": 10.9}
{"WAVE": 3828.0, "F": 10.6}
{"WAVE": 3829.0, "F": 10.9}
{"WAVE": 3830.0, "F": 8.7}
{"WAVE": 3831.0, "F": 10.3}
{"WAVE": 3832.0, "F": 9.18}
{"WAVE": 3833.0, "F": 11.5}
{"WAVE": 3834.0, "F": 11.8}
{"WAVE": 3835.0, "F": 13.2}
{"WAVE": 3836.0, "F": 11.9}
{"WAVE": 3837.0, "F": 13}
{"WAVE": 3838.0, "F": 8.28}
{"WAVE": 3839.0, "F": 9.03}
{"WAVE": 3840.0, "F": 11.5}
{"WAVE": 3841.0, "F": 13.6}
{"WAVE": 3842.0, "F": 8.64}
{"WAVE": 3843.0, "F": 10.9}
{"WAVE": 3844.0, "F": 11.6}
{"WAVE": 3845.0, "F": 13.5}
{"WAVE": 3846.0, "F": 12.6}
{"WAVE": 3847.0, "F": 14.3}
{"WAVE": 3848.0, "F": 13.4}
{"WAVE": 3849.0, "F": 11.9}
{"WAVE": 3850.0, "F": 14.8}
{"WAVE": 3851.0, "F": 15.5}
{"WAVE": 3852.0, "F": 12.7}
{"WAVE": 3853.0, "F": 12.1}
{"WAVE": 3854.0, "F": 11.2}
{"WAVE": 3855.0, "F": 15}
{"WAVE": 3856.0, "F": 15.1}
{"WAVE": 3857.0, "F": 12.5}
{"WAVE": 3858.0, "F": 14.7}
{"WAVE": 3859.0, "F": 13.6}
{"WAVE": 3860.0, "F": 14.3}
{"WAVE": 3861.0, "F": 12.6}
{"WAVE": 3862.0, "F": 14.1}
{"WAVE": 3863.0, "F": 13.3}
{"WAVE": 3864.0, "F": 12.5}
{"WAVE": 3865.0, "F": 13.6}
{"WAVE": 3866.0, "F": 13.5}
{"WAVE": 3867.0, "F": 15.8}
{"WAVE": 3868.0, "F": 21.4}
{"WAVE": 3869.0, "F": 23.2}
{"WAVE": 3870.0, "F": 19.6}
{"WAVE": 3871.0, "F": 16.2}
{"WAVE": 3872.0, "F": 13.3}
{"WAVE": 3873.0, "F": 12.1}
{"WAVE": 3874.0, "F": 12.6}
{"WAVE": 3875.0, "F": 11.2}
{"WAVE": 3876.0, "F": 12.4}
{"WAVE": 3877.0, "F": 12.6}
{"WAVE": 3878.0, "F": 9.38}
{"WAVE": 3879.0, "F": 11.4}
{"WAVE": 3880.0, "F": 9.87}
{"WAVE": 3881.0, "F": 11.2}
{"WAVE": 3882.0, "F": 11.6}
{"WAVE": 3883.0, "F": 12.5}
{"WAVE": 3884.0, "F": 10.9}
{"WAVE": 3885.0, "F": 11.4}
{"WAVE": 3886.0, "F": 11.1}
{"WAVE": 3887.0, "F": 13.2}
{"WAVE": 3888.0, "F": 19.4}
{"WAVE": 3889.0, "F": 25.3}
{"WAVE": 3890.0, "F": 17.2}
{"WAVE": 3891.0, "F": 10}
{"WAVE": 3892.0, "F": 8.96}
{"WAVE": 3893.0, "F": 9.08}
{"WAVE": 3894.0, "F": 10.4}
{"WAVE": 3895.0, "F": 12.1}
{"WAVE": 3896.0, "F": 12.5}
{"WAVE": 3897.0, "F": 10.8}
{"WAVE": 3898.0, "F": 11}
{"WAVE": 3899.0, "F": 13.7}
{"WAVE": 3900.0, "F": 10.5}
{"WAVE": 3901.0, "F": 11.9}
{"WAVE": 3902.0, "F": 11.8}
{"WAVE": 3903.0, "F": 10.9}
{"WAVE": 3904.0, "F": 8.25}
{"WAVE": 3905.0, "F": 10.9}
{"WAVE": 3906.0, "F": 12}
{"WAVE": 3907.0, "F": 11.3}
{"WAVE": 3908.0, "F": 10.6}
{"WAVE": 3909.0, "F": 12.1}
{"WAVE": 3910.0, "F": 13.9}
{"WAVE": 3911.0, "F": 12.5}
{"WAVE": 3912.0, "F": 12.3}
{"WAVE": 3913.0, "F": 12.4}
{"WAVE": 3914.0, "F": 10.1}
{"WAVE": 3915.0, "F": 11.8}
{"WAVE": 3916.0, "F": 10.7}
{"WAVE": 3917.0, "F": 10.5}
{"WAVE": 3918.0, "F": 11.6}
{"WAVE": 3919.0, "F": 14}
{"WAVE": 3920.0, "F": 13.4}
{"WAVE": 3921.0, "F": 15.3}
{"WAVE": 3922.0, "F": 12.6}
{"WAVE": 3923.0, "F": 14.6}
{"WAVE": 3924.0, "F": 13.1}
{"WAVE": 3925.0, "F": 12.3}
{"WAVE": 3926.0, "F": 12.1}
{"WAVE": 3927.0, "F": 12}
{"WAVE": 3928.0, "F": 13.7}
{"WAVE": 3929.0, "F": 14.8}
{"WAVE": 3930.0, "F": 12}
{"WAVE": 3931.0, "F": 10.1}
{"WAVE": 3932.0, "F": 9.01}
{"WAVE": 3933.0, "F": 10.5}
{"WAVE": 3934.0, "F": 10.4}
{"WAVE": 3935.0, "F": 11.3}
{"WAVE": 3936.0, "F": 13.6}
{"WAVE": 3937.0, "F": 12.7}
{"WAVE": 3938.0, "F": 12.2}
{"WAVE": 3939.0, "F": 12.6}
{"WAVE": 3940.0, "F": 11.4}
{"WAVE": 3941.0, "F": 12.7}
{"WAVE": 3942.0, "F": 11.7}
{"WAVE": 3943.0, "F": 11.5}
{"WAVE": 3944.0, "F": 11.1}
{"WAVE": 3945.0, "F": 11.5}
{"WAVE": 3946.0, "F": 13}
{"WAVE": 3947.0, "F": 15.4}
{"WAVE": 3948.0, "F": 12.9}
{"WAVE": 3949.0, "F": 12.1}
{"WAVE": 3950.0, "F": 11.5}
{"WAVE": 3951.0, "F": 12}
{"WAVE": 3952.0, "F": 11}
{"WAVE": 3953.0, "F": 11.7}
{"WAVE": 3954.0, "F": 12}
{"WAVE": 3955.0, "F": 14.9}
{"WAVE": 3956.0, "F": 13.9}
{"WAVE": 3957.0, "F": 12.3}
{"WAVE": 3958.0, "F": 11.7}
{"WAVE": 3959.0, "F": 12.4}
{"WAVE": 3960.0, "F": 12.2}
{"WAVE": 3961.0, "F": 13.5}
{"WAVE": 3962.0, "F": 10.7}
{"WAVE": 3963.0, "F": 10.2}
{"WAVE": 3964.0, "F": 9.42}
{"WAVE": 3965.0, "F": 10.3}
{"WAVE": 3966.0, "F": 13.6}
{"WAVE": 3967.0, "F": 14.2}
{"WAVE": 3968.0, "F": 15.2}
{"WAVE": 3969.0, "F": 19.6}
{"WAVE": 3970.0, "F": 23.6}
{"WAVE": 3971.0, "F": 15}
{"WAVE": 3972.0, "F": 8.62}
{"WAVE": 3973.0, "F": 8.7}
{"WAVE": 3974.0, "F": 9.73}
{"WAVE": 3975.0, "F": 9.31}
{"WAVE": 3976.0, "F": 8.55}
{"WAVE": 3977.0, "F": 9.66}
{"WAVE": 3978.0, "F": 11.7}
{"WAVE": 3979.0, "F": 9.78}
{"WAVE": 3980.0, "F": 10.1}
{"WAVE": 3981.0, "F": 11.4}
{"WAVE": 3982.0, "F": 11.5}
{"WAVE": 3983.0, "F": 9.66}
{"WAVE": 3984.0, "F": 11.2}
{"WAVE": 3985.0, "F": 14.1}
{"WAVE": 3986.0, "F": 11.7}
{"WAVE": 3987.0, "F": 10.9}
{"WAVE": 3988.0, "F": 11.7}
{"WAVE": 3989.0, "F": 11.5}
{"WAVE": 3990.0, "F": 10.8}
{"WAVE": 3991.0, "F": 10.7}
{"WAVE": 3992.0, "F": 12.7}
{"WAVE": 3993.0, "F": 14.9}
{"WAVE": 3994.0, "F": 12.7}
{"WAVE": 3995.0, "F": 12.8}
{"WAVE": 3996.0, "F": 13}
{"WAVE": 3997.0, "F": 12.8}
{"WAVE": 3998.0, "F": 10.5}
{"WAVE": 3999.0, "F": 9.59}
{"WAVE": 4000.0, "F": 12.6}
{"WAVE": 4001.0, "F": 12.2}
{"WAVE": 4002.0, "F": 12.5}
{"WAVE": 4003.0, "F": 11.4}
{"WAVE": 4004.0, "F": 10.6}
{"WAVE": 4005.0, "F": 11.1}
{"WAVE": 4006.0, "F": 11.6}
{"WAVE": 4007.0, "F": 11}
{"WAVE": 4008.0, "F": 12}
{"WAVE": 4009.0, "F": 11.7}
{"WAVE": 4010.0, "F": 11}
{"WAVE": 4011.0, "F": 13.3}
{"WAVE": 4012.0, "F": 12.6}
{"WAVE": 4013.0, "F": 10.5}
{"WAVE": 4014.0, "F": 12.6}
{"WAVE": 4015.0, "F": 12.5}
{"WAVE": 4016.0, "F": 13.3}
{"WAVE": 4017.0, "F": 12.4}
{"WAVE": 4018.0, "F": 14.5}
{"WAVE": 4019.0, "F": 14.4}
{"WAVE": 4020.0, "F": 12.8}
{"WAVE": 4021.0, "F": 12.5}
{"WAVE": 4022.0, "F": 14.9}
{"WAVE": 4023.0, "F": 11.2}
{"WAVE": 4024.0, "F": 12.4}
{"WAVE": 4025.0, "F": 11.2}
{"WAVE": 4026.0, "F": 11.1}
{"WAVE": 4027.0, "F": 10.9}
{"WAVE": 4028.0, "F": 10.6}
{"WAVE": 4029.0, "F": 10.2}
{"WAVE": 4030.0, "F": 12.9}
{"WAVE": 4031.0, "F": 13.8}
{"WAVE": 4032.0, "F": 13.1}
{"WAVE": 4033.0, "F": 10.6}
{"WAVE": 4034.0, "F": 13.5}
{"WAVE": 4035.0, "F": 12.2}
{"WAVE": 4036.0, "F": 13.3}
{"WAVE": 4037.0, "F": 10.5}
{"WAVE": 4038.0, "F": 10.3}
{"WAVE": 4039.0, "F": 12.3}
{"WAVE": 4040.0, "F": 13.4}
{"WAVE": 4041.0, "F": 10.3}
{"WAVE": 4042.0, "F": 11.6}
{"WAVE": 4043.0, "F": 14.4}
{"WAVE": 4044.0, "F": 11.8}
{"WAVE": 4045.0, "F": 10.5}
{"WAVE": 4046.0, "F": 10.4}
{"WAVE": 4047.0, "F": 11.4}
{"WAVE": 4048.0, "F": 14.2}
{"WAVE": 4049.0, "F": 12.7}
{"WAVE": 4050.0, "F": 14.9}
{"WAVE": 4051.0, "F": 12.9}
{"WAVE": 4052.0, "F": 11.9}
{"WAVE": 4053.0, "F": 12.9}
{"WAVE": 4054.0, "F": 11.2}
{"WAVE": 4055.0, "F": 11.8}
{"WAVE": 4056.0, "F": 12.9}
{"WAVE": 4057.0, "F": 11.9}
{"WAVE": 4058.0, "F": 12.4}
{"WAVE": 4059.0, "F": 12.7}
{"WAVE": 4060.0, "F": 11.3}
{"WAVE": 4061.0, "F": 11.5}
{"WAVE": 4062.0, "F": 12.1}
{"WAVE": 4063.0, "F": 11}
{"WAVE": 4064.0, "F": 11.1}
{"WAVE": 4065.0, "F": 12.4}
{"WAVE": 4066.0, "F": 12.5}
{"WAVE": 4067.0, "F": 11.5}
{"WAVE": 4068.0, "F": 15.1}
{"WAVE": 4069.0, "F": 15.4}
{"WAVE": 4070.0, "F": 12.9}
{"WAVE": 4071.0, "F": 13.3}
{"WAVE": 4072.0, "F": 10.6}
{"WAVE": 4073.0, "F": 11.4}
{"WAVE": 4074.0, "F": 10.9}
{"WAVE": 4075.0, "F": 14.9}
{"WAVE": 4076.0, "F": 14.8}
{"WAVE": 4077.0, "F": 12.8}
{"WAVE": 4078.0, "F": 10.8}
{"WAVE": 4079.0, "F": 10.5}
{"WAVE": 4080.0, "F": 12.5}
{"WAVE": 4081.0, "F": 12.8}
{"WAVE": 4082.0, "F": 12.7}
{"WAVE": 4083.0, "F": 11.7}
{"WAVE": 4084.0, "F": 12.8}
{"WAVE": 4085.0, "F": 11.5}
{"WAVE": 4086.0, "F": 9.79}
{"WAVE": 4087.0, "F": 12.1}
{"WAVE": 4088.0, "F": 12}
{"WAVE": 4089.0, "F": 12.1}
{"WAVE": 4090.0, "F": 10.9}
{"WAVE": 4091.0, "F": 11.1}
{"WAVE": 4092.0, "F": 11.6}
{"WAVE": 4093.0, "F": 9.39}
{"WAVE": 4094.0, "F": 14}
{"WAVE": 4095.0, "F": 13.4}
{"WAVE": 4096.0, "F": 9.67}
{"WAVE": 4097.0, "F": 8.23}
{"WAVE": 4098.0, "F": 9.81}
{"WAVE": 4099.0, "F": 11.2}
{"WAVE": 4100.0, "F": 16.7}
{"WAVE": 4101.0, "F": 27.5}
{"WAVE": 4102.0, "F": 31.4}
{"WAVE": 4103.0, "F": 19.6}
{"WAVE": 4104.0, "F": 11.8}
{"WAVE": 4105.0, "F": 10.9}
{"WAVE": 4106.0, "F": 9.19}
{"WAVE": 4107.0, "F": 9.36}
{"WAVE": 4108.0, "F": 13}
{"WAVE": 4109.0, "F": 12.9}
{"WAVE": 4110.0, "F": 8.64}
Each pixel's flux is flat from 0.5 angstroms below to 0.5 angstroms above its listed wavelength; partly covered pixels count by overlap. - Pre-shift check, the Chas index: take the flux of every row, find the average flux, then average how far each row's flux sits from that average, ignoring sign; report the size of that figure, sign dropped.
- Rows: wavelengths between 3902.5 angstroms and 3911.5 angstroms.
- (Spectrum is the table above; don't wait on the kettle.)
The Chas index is 1.10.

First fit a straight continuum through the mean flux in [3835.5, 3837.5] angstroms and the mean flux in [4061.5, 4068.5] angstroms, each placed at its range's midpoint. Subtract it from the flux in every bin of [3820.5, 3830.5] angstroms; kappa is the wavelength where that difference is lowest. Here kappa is 3822.0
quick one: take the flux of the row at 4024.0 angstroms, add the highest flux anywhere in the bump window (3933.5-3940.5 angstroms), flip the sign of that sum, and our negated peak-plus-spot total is -26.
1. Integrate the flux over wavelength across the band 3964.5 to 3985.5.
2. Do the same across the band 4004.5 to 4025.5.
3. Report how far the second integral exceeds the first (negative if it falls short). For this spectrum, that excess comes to 4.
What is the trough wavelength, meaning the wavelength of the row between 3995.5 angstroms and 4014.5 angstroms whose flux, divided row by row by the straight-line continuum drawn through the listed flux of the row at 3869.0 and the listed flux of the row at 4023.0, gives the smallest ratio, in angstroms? 3999.0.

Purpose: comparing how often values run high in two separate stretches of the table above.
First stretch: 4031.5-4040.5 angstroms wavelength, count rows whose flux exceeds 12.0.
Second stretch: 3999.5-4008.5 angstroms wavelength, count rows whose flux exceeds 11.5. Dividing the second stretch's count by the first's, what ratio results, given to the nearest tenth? 0.8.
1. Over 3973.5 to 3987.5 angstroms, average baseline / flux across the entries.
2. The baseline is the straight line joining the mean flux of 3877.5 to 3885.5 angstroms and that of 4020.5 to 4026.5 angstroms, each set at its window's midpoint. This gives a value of 1.13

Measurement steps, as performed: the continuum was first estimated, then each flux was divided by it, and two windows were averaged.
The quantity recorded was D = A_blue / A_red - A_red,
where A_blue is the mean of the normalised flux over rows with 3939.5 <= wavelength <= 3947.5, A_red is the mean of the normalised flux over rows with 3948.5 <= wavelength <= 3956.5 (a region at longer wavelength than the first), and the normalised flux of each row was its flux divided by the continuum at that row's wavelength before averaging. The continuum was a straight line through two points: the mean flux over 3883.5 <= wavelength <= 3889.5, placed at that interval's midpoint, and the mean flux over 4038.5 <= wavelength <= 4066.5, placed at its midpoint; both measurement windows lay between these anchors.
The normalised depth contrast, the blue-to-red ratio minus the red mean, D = 0.10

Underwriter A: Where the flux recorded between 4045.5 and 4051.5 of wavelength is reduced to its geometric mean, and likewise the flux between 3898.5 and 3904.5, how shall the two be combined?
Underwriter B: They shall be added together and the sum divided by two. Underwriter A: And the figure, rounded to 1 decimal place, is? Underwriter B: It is 11.9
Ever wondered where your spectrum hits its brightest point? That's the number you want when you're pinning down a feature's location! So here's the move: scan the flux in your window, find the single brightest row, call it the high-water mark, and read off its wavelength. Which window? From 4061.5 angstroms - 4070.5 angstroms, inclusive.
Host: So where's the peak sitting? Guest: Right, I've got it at 4069.0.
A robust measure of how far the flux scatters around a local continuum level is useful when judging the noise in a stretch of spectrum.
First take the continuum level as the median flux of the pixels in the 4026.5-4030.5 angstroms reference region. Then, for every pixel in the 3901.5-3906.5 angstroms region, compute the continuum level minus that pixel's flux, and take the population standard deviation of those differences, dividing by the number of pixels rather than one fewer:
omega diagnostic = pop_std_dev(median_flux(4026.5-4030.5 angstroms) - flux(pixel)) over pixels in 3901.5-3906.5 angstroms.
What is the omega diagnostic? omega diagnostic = 1.34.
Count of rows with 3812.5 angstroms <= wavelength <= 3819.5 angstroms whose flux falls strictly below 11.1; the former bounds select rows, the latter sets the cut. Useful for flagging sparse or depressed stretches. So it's 1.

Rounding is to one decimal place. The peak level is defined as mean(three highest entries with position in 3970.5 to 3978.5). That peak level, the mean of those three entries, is 12.1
